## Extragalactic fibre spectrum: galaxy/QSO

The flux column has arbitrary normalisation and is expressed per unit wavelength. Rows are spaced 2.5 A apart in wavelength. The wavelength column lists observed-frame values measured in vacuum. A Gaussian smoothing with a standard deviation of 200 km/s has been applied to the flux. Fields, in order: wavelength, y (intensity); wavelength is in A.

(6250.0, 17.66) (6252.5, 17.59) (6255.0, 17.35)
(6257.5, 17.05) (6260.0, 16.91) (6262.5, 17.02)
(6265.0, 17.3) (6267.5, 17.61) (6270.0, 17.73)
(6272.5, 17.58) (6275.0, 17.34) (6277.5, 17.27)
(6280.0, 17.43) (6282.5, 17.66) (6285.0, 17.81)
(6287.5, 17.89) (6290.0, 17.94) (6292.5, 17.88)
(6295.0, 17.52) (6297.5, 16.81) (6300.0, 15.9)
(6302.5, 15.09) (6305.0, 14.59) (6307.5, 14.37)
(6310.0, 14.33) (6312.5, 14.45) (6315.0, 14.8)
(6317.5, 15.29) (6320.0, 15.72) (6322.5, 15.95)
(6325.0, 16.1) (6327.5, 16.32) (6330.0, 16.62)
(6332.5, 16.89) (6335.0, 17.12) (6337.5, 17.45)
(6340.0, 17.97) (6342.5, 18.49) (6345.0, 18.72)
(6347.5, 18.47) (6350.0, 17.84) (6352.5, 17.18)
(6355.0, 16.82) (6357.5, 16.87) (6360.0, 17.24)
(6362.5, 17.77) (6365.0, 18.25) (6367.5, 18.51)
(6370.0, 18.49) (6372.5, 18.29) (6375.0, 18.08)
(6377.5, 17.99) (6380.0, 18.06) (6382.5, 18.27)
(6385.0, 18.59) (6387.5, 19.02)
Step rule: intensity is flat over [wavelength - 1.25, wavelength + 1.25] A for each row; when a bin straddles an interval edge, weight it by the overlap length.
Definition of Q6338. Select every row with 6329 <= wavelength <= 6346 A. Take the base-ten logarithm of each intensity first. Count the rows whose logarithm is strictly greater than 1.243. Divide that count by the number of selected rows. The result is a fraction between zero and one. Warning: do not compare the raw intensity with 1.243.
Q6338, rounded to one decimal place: 0.4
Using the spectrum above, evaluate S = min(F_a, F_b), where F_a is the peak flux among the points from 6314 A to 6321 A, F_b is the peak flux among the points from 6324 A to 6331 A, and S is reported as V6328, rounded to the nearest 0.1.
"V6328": 15.7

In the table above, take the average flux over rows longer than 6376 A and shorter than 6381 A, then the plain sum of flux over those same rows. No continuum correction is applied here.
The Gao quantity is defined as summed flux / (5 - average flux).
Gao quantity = -2.768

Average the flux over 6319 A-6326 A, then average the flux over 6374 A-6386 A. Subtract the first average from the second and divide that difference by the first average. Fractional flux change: 0.14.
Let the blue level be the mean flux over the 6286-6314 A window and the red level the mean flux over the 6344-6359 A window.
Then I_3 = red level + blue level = 33.7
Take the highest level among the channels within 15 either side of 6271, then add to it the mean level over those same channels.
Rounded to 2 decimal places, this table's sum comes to 35.20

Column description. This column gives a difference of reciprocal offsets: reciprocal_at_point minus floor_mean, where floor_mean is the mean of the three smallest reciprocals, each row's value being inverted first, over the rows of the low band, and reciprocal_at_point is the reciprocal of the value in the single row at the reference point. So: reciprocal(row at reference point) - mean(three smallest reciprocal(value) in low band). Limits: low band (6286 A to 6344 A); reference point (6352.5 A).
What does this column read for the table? 0.0030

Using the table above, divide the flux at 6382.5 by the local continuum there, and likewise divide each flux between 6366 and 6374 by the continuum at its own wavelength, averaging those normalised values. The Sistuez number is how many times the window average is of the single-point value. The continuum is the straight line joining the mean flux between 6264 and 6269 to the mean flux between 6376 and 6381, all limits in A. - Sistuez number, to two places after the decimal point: 1.01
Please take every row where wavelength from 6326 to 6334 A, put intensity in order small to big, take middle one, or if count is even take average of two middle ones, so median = 16.6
